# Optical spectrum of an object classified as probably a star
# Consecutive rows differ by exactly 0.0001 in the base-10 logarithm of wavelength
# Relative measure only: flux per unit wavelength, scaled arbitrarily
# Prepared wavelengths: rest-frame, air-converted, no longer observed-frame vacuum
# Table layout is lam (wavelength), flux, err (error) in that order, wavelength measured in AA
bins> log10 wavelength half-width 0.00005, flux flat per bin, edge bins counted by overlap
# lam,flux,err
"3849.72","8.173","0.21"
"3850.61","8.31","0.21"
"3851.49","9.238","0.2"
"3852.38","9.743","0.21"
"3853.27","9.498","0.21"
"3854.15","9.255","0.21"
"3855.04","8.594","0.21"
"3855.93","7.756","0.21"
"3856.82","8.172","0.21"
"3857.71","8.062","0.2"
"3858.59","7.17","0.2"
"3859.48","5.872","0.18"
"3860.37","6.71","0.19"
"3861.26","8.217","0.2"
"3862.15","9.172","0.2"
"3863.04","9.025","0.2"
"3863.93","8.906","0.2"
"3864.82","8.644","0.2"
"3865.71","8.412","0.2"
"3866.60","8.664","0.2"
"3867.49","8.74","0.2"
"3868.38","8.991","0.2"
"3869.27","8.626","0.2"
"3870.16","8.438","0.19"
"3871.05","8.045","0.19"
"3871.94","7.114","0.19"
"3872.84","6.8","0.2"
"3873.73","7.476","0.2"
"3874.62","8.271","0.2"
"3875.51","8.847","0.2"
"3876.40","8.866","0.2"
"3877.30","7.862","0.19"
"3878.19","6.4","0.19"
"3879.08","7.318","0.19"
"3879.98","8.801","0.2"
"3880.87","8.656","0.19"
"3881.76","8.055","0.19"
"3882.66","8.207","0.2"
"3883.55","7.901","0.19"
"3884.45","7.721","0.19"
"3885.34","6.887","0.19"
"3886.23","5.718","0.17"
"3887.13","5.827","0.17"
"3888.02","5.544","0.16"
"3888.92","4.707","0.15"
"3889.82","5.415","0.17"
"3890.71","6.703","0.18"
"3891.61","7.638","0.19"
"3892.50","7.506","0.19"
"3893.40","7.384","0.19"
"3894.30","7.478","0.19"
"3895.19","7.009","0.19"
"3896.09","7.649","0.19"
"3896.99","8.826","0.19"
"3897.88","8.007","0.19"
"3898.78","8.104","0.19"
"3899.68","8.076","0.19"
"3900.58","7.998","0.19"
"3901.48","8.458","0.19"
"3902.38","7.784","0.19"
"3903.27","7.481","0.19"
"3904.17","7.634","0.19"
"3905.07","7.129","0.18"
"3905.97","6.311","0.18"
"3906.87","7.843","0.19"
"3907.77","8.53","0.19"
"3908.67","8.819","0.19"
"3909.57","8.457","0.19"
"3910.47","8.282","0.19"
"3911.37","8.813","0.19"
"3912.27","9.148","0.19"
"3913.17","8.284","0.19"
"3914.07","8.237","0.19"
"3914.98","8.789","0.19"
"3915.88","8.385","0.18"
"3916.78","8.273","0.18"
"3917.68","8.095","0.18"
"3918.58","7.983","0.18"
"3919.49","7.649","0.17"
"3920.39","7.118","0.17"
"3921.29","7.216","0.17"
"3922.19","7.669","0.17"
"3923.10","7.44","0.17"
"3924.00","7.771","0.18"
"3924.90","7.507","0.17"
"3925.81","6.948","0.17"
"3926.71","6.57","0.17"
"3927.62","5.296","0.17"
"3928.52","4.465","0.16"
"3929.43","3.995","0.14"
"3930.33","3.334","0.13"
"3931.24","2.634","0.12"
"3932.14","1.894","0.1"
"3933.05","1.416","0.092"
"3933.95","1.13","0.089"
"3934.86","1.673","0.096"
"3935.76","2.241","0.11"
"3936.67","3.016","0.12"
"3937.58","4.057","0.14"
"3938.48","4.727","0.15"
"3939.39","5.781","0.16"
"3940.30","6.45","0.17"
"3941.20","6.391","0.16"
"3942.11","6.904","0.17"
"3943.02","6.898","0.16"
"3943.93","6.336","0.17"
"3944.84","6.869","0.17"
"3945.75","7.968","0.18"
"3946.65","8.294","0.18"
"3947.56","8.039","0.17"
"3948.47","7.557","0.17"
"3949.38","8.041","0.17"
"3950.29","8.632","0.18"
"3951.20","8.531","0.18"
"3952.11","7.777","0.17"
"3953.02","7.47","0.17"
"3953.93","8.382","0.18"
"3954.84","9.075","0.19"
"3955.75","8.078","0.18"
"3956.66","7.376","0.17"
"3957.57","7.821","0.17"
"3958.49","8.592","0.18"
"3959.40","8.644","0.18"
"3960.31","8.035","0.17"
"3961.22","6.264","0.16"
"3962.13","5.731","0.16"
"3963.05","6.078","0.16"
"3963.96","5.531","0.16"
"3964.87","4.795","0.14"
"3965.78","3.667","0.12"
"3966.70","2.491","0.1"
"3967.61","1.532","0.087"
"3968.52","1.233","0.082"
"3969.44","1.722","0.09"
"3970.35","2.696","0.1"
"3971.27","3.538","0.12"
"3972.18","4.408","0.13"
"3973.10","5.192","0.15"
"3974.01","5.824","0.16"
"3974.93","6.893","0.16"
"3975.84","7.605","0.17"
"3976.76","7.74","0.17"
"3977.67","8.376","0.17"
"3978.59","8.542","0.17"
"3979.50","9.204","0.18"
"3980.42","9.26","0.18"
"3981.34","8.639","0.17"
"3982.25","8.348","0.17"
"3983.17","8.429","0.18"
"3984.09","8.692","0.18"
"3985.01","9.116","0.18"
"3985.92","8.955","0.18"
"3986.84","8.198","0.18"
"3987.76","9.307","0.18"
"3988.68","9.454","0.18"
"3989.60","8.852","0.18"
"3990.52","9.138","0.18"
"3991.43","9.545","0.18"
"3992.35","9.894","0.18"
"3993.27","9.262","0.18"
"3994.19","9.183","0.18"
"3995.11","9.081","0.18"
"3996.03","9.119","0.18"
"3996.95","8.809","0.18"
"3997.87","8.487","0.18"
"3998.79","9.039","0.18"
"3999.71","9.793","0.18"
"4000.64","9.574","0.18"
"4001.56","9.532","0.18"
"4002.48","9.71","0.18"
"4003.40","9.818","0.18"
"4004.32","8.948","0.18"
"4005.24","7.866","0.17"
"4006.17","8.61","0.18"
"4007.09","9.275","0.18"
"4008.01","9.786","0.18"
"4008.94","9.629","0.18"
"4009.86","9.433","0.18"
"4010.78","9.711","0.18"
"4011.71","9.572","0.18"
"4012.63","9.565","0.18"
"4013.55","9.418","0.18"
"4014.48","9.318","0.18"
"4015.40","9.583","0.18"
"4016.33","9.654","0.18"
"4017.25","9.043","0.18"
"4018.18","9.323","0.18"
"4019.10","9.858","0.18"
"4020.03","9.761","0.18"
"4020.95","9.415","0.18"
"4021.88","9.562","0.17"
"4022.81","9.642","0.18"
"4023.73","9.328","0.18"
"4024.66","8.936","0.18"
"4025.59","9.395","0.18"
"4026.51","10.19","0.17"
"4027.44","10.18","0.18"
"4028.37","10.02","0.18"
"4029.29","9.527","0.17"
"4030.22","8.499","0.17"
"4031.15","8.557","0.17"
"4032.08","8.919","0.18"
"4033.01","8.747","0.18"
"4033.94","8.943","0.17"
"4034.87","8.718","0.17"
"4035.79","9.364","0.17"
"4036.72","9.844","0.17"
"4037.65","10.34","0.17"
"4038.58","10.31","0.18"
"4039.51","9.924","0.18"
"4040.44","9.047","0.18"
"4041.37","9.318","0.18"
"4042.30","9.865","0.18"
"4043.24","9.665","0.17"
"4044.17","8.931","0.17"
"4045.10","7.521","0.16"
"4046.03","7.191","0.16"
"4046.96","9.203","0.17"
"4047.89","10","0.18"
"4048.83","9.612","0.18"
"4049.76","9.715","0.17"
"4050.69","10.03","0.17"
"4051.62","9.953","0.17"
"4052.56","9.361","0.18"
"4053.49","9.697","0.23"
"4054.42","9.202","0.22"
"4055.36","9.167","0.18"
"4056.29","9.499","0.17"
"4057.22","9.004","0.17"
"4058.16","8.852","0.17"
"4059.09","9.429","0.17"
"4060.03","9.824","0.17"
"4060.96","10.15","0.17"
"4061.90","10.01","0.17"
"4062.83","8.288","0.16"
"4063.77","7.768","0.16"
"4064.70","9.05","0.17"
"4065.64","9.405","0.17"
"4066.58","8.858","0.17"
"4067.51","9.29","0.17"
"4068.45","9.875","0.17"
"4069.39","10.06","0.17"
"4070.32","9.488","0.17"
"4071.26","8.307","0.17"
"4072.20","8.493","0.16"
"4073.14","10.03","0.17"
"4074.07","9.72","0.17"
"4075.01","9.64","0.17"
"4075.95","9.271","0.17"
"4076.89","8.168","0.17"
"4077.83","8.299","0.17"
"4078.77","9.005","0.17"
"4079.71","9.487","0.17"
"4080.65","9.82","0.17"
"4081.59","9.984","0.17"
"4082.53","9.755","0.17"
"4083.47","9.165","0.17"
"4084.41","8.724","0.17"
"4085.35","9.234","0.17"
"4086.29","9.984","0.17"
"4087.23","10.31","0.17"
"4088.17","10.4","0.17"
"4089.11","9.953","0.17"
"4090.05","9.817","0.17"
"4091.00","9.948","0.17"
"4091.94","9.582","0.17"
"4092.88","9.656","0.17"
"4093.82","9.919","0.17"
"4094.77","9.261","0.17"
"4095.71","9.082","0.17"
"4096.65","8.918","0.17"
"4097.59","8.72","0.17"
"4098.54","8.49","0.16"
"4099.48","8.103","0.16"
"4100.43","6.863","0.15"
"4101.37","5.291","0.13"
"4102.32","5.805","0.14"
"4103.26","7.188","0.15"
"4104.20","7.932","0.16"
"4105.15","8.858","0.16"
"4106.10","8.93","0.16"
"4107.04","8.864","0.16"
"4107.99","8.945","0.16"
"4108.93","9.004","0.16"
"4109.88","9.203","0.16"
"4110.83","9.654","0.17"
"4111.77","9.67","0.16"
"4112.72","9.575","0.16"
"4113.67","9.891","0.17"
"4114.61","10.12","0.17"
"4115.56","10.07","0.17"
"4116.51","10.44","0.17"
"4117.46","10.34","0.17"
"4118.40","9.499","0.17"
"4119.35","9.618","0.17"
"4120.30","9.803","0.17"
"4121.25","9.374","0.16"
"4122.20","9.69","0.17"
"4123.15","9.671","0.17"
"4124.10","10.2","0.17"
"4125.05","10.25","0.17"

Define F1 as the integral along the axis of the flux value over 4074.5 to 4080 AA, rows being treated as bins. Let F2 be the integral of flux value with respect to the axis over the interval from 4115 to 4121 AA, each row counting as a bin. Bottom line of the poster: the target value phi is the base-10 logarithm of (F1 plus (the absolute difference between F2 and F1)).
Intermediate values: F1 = 49.3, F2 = 60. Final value 1.78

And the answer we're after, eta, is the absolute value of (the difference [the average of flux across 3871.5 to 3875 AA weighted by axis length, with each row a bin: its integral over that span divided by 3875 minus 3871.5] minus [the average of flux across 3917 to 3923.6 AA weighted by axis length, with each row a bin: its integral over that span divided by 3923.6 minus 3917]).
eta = 0.23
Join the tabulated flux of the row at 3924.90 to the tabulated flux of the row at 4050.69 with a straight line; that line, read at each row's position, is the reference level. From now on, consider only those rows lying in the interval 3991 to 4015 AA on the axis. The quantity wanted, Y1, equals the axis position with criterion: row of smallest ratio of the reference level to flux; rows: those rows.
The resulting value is 3992.35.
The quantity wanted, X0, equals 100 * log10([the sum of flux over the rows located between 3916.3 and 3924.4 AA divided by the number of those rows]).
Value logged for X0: 89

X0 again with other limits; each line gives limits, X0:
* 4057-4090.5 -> 97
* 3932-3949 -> 71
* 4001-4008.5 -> 96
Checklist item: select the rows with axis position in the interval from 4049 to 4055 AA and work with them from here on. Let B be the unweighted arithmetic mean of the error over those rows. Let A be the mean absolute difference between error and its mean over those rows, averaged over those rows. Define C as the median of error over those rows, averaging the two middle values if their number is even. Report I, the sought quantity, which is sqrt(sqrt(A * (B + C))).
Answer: 0.30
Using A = 0.023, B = 0.190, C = 0.175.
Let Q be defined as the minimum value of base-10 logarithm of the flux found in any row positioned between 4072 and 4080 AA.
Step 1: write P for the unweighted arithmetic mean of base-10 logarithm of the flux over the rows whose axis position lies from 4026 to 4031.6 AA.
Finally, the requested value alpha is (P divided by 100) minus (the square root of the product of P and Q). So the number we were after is -0.93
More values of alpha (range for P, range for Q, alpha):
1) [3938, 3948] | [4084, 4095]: -0.87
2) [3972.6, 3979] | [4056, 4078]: -0.86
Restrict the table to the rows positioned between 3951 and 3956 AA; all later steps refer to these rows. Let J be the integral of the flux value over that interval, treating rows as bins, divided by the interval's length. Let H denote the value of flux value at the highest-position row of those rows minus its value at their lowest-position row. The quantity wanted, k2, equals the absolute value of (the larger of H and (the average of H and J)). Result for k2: 3.9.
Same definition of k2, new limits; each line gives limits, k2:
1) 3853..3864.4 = 3.8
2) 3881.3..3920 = 3.6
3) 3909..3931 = 1.1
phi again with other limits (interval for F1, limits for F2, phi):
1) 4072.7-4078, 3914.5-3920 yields 1.72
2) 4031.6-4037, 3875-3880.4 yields 1.74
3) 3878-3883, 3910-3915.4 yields 1.67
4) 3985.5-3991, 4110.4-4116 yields 1.74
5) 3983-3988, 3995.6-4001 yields 1.69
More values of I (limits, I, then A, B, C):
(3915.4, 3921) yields 0.20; 0.004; 0.177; 0.180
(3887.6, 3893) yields 0.26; 0.013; 0.173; 0.175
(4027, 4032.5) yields 0.20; 0.005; 0.175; 0.175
